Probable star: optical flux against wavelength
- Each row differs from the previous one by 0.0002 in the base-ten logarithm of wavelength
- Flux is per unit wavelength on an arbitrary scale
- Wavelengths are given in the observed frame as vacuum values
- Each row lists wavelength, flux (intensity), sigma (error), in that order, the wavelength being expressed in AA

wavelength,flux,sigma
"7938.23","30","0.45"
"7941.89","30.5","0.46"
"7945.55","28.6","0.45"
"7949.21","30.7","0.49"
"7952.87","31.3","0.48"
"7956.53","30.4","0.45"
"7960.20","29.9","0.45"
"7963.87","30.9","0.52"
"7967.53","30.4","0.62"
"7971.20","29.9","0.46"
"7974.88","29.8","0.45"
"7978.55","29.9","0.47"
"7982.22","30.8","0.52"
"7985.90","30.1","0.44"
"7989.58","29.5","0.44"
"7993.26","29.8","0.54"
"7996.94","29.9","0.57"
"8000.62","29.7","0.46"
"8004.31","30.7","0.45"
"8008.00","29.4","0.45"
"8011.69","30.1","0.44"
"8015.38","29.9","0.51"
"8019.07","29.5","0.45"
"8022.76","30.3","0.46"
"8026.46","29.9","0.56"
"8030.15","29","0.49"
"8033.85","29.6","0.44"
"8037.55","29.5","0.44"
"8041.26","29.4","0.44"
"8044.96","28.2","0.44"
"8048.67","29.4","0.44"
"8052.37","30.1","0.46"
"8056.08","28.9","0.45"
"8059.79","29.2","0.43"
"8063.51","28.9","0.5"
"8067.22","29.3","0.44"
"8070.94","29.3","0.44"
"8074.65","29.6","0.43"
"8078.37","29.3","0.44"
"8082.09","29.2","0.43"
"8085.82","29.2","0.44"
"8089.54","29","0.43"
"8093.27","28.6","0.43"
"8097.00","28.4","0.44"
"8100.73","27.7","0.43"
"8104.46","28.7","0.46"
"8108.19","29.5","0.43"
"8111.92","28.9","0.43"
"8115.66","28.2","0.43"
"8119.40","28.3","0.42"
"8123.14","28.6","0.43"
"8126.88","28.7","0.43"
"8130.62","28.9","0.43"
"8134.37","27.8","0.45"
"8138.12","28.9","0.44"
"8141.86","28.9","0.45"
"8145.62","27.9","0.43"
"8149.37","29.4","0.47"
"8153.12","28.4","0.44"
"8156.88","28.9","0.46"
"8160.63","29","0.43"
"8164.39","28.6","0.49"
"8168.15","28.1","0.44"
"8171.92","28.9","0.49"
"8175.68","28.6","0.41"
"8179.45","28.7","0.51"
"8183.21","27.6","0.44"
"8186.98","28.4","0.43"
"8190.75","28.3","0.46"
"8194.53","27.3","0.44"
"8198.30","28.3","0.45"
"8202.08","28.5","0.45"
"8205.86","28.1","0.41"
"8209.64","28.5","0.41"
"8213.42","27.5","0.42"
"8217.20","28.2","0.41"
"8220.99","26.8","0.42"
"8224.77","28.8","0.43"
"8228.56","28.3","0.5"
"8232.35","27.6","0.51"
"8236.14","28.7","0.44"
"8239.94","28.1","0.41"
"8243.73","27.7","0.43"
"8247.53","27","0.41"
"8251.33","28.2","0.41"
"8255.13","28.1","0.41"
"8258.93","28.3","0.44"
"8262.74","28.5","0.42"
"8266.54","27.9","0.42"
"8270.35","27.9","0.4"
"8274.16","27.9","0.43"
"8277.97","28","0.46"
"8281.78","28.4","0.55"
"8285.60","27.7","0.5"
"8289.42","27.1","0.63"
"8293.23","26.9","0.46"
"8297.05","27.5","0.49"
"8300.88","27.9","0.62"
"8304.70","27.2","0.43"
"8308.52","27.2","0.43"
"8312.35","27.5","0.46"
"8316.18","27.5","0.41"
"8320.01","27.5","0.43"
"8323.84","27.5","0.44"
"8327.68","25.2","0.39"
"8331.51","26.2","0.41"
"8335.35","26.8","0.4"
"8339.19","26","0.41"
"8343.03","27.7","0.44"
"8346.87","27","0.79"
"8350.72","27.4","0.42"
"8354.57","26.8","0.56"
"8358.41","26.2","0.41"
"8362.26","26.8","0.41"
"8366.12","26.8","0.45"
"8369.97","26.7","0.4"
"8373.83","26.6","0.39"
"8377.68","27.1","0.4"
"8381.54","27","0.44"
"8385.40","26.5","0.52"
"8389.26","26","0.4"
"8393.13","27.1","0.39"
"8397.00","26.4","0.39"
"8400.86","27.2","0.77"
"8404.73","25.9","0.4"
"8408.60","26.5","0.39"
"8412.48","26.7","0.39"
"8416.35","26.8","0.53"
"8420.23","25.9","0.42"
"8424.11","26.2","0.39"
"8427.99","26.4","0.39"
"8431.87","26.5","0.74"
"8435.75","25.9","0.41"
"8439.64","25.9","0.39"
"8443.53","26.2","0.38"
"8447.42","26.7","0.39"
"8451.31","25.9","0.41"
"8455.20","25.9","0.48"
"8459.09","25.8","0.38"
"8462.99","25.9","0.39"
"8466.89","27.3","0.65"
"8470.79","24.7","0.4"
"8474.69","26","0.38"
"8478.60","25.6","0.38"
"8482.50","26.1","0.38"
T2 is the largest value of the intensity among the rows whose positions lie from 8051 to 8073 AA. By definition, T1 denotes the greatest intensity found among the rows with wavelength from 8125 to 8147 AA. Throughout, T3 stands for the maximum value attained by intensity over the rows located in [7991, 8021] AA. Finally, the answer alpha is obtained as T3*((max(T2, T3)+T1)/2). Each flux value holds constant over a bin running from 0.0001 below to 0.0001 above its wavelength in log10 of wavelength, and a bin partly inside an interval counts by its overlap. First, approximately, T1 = 28.9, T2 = 30.1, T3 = 30.7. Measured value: 915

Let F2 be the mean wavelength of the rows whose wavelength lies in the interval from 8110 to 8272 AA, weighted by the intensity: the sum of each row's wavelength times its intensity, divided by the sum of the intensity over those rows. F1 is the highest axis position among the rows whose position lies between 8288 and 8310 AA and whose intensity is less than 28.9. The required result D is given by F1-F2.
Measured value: 118.0 AA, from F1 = 8308.52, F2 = 8190.5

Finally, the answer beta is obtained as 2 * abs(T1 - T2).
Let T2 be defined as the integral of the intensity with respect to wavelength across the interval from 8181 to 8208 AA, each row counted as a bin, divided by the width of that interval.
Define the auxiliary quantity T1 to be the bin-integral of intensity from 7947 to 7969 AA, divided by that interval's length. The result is 5.0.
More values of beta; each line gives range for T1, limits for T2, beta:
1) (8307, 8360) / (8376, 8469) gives 1.0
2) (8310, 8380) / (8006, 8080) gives 5.2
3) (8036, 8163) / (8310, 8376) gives 4.1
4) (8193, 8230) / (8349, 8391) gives 2.6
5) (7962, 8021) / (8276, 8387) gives 5.9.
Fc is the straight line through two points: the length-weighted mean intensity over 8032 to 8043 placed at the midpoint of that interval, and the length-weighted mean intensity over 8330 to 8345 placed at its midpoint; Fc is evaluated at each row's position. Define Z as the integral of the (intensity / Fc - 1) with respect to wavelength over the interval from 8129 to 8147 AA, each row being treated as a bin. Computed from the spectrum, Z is -0.036 AA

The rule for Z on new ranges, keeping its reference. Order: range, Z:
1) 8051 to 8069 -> -0.009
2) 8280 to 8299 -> 0.263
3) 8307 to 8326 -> 0.374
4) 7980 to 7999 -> 0.055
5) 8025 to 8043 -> -0.026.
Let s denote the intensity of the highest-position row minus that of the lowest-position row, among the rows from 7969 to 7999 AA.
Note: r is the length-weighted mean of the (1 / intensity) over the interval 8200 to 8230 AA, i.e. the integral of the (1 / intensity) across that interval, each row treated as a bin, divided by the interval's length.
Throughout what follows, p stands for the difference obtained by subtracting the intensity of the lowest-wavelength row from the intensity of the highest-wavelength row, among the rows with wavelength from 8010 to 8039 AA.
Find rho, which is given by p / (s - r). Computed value 17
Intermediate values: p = -0.60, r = 0.0356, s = 0.00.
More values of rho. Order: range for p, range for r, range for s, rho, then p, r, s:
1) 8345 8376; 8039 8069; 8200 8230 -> 2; -0.40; 0.0343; -0.20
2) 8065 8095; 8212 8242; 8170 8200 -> 1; -0.70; 0.0357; -0.60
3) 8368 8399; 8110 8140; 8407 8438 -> 0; -0.30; 0.0351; -0.60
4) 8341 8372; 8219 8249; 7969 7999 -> 28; -1.00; 0.0359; 0.00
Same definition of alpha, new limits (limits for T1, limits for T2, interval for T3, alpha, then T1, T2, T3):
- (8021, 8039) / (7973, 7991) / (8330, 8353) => 846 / 30.3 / 30.8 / 27.7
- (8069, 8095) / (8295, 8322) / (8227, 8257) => 837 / 29.6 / 27.9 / 28.7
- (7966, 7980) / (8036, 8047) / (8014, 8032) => 920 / 30.4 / 29.5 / 30.3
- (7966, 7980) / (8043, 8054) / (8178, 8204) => 868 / 30.4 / 30.1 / 28.7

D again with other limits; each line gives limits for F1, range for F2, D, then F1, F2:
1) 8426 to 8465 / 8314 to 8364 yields 123.8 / 8462.99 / 8339.2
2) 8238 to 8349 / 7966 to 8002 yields 362.9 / 8346.87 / 7984.0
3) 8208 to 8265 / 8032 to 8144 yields 175.3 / 8262.74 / 8087.4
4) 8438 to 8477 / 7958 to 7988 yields 501.7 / 8474.69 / 7973.0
